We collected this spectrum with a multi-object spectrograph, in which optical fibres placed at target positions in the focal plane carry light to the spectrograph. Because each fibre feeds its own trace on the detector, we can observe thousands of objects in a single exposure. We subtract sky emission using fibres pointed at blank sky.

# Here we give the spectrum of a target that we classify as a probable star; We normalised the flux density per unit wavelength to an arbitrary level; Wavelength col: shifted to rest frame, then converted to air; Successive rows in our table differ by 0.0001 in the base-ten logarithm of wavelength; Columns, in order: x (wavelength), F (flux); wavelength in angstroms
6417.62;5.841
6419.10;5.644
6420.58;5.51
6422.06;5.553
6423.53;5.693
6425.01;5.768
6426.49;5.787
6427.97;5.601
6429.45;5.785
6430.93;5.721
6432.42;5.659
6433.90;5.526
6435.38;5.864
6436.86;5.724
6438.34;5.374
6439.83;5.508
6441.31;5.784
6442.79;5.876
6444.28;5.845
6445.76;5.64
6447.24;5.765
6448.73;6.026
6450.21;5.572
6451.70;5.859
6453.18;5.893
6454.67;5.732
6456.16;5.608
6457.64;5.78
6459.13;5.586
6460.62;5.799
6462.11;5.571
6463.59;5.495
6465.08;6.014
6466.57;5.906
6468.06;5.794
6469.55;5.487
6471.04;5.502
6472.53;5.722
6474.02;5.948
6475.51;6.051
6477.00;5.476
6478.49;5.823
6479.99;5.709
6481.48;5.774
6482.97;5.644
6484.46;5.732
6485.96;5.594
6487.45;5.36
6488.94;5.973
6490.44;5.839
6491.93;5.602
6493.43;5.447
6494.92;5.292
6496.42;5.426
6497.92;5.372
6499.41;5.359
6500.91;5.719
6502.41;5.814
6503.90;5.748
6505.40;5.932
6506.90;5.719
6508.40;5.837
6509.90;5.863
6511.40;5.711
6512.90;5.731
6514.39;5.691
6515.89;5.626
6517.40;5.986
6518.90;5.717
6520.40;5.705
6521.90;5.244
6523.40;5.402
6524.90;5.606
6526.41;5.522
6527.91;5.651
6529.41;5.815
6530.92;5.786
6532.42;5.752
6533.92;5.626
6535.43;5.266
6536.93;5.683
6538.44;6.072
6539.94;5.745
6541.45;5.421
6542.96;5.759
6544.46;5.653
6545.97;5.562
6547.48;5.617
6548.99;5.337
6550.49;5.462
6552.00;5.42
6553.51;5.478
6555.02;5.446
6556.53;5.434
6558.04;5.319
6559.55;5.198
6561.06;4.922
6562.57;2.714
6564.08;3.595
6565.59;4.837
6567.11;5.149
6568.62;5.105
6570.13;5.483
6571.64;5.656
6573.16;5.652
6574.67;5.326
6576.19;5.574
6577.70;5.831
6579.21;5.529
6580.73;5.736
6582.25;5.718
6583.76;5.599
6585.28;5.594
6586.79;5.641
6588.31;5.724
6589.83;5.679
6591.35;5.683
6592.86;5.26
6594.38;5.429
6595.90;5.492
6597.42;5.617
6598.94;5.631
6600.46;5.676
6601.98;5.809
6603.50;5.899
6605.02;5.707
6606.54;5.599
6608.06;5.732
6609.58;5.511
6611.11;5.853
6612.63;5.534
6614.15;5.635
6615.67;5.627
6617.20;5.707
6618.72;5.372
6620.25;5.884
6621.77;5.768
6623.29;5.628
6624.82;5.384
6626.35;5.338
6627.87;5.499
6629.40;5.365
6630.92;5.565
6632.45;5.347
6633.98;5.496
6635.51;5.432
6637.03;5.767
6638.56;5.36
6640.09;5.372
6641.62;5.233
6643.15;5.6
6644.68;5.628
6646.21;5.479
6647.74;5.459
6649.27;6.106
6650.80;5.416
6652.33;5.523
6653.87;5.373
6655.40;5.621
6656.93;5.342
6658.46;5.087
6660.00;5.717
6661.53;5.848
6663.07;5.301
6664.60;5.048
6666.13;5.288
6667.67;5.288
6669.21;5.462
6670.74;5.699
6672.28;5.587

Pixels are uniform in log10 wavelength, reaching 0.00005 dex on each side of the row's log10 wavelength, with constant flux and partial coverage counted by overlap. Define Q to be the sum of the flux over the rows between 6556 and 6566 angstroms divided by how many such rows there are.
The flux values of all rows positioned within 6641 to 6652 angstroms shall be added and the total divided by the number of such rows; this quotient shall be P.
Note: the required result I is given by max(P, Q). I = 5.56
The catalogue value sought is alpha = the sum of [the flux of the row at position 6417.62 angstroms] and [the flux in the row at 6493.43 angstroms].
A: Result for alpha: 11.3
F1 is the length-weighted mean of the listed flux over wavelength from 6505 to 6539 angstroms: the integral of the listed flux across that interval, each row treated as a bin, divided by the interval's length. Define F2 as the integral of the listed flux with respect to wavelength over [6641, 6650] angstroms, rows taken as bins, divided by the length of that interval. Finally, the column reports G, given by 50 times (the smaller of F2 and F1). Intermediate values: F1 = 5.69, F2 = 5.59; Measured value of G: 279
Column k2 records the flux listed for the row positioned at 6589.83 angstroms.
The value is 5.679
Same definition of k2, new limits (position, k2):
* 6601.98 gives 5.809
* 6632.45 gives 5.347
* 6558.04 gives 5.319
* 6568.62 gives 5.105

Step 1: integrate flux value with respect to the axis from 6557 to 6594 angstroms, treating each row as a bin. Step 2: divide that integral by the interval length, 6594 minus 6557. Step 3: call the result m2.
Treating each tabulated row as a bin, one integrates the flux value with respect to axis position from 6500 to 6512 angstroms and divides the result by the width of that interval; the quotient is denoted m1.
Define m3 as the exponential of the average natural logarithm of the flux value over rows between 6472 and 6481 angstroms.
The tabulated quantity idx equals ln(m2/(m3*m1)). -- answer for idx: -1.85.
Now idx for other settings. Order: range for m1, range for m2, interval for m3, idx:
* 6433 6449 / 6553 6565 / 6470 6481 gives -1.93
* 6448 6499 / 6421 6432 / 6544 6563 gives -1.63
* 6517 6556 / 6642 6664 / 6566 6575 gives -1.70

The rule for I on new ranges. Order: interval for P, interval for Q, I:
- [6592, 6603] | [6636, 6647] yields 5.56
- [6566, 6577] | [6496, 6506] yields 5.62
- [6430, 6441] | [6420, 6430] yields 5.67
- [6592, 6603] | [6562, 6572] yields 5.56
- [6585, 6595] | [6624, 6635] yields 5.57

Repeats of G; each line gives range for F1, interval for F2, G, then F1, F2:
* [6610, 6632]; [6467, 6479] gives 279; 5.58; 5.73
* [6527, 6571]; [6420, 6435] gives 266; 5.32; 5.67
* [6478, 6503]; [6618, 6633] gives 276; 5.61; 5.52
